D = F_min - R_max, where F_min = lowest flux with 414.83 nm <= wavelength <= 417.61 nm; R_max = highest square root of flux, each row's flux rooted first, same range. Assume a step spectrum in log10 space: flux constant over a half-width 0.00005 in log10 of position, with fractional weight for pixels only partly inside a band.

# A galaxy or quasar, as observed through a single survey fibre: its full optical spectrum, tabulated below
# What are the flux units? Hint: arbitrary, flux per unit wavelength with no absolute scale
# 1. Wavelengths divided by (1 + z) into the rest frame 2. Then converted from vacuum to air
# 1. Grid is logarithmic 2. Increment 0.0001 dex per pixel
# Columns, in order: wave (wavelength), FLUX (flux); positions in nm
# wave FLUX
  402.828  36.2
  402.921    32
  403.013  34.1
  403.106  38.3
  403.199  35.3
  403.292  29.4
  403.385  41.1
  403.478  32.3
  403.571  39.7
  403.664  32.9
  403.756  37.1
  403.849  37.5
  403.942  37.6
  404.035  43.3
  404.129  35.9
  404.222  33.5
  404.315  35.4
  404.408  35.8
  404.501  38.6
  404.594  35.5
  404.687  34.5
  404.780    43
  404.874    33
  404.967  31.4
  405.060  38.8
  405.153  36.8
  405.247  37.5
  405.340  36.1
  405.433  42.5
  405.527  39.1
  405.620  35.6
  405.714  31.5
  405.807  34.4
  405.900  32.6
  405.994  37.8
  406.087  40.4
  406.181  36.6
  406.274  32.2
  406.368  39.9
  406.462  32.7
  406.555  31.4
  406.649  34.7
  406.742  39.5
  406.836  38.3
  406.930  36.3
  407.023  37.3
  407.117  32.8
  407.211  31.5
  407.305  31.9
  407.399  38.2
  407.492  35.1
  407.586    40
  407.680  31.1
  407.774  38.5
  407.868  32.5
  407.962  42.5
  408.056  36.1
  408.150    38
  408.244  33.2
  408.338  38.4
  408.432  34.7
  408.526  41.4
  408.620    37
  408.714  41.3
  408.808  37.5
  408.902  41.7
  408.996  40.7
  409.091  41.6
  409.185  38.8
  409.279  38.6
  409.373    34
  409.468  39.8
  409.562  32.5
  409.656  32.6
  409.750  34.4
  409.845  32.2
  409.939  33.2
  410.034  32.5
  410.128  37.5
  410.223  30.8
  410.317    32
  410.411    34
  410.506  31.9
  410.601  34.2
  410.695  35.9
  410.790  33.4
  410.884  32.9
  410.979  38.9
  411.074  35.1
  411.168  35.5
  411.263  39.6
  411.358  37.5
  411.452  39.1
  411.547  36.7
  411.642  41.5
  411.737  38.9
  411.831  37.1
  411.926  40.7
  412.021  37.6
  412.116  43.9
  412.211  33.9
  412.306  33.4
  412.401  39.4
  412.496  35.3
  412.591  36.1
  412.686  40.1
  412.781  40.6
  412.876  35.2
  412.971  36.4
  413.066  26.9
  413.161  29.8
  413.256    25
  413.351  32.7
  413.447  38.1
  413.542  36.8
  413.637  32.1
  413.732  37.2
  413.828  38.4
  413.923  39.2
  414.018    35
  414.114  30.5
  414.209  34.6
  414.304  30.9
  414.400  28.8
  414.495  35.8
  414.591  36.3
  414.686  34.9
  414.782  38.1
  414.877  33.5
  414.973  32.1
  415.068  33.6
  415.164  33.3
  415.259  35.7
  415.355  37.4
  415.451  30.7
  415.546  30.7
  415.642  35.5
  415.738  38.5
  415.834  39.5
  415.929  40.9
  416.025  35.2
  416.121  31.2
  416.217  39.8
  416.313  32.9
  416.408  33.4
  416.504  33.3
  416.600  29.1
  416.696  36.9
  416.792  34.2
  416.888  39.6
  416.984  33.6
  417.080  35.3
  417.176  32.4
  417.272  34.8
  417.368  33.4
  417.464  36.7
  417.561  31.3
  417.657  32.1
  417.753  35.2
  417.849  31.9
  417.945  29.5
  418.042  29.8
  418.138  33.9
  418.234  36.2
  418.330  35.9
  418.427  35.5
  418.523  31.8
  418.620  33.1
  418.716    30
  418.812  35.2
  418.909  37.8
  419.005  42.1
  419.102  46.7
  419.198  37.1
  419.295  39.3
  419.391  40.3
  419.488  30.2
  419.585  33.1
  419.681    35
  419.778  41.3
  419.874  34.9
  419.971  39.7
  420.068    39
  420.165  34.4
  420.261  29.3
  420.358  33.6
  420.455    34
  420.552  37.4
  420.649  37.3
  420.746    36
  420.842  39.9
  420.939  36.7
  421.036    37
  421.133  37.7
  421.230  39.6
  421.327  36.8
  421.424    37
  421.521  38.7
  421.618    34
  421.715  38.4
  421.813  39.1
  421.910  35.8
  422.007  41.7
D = 22.7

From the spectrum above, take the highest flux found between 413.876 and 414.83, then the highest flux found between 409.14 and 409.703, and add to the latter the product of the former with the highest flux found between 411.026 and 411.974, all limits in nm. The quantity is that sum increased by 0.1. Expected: 1667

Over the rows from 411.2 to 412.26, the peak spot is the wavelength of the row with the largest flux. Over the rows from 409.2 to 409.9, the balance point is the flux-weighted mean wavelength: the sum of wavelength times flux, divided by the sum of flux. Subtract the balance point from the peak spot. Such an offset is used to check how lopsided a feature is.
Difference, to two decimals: 2.56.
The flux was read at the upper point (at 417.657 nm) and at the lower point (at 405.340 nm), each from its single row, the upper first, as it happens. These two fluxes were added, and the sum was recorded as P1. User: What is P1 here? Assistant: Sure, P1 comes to 68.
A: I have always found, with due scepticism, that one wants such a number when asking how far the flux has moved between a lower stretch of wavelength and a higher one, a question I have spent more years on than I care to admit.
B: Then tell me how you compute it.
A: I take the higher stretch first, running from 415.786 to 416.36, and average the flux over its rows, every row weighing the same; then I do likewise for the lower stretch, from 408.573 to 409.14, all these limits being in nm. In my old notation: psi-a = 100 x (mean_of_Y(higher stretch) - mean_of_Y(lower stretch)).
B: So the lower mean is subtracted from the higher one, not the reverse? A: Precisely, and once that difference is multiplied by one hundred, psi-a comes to -338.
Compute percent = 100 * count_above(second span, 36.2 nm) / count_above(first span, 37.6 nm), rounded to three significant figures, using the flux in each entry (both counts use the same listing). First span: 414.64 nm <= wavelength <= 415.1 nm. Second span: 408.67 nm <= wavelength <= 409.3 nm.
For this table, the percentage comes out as 700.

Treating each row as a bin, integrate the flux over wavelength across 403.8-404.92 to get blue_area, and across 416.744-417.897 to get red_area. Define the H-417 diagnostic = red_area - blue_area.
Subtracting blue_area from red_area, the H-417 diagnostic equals -1.9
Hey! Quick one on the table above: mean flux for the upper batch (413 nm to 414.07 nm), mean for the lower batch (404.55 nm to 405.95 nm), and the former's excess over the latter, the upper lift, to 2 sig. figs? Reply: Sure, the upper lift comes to -2.4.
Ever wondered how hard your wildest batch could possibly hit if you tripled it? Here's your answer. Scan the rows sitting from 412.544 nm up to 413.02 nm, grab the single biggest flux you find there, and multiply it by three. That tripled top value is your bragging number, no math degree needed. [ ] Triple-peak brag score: 122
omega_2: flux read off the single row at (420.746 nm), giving 36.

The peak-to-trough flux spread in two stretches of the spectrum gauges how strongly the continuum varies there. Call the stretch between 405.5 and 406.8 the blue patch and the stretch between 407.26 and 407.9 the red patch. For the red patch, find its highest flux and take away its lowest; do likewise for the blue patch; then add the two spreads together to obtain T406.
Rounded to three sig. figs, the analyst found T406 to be 17.9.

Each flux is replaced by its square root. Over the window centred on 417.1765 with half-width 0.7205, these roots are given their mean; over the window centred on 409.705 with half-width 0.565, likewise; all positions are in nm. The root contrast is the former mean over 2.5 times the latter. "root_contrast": 0.396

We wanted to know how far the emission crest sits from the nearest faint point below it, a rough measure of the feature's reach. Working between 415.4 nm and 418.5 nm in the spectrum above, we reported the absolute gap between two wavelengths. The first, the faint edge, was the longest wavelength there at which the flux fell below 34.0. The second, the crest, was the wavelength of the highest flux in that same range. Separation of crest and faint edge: 2.21 nm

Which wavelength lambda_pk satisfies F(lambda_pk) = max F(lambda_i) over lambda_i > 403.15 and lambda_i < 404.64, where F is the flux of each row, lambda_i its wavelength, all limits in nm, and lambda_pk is 404.035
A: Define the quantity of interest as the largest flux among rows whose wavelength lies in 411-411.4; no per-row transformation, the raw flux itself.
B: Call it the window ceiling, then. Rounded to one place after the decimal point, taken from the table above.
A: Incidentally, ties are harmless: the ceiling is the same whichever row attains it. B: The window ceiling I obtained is 39.6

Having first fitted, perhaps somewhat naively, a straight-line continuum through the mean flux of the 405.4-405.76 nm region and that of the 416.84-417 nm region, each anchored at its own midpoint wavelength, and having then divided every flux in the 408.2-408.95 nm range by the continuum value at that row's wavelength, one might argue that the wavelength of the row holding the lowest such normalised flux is 408.244 nm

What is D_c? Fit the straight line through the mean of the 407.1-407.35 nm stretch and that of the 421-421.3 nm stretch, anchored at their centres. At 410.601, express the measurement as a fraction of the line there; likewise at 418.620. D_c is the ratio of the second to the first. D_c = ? 0.88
